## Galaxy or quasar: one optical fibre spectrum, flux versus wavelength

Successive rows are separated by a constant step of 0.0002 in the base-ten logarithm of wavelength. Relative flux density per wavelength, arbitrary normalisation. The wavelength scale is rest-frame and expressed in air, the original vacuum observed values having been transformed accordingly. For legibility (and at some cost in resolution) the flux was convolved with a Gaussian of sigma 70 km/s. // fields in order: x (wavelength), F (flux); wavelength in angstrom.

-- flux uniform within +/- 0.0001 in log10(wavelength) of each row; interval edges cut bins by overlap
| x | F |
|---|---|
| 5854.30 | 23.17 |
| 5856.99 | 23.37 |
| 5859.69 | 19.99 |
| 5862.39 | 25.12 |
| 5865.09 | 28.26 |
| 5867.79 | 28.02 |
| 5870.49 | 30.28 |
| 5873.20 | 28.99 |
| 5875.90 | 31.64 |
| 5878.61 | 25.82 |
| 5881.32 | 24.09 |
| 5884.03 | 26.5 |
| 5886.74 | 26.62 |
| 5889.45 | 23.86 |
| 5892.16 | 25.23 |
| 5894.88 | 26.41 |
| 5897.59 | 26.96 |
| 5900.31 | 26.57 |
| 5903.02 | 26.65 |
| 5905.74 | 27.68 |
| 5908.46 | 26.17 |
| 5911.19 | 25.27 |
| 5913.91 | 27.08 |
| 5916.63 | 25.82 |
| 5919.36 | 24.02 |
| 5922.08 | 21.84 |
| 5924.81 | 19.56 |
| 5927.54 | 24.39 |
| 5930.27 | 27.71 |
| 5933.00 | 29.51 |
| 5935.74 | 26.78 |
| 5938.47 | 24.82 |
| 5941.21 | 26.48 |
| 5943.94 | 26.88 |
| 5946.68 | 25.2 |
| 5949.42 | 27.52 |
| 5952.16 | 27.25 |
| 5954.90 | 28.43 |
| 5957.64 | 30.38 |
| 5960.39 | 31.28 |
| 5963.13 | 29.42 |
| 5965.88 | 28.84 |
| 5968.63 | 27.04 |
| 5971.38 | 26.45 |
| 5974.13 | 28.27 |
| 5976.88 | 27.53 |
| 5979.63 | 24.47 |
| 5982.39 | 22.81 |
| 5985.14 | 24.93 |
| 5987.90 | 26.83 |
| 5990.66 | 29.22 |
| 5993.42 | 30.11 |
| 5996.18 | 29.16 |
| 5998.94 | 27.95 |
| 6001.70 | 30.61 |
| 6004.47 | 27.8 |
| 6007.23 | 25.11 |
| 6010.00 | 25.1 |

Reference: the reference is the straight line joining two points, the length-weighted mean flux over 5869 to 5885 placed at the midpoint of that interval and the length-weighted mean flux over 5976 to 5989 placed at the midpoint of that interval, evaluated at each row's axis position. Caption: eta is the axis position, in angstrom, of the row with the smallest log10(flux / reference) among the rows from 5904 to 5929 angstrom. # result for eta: 5924.81 angstrom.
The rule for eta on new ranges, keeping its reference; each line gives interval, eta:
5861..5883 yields 5881.32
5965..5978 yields 5971.38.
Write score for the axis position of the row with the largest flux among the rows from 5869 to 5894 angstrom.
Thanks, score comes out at 5875.90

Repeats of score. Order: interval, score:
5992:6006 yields 6001.70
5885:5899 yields 5897.59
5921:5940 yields 5933.00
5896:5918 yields 5905.74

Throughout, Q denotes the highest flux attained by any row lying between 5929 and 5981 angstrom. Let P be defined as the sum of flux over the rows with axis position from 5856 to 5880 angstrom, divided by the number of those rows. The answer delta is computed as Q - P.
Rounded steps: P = 26.8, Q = 31.28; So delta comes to 4.4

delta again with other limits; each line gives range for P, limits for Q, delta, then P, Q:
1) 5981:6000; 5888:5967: 4.0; 27.3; 31.28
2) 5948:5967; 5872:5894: 2.6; 29.0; 31.64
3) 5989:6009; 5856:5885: 3.1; 28.6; 31.64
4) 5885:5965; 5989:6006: 4.2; 26.4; 30.61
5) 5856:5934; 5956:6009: 5.3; 26.0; 31.28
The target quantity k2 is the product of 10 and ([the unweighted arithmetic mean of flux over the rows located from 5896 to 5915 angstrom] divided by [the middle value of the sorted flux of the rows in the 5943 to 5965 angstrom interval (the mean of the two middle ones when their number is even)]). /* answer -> 9.5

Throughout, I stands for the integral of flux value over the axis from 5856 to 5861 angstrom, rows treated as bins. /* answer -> 108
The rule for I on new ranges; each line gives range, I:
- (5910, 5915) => 131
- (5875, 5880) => 142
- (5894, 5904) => 267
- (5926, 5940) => 372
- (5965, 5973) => 219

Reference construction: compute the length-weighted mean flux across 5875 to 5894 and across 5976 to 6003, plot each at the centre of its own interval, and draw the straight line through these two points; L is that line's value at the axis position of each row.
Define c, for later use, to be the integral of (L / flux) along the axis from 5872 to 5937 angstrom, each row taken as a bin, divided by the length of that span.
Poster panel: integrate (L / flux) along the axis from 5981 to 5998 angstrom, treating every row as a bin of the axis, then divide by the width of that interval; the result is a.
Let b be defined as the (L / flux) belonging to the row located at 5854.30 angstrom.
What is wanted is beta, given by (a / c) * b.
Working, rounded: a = 1.02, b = 1.11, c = 1.02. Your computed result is 1.10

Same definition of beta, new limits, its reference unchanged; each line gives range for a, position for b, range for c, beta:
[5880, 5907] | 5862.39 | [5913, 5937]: 0.97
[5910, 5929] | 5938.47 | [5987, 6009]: 1.24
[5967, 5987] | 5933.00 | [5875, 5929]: 0.92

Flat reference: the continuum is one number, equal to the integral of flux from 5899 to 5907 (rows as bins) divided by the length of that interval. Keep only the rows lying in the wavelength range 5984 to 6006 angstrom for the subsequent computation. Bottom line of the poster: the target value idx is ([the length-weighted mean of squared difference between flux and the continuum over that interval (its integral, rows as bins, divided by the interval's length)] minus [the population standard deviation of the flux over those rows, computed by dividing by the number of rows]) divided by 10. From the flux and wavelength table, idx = 0.31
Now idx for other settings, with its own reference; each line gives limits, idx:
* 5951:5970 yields 0.46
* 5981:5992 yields 0.43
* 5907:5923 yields 0.44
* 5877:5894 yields 0.29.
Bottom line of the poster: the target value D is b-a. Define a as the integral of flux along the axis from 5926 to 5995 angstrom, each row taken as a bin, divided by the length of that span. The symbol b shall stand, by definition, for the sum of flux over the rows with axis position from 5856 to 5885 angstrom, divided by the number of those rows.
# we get -0.7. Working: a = 27.3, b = 26.6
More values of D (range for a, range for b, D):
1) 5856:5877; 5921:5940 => -2.0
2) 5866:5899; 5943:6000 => 0.6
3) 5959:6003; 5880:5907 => -1.7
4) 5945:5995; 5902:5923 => -2.0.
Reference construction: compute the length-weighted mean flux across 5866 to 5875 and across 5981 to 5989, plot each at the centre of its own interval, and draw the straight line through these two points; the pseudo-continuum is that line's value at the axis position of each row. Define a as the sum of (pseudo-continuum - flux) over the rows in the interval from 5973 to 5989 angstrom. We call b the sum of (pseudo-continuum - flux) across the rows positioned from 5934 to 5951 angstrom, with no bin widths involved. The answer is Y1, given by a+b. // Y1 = -4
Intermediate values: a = -5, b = 1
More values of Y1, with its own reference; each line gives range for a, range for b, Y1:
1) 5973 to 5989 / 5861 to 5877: -2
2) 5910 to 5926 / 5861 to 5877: 24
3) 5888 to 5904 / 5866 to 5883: 19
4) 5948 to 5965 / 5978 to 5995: -29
